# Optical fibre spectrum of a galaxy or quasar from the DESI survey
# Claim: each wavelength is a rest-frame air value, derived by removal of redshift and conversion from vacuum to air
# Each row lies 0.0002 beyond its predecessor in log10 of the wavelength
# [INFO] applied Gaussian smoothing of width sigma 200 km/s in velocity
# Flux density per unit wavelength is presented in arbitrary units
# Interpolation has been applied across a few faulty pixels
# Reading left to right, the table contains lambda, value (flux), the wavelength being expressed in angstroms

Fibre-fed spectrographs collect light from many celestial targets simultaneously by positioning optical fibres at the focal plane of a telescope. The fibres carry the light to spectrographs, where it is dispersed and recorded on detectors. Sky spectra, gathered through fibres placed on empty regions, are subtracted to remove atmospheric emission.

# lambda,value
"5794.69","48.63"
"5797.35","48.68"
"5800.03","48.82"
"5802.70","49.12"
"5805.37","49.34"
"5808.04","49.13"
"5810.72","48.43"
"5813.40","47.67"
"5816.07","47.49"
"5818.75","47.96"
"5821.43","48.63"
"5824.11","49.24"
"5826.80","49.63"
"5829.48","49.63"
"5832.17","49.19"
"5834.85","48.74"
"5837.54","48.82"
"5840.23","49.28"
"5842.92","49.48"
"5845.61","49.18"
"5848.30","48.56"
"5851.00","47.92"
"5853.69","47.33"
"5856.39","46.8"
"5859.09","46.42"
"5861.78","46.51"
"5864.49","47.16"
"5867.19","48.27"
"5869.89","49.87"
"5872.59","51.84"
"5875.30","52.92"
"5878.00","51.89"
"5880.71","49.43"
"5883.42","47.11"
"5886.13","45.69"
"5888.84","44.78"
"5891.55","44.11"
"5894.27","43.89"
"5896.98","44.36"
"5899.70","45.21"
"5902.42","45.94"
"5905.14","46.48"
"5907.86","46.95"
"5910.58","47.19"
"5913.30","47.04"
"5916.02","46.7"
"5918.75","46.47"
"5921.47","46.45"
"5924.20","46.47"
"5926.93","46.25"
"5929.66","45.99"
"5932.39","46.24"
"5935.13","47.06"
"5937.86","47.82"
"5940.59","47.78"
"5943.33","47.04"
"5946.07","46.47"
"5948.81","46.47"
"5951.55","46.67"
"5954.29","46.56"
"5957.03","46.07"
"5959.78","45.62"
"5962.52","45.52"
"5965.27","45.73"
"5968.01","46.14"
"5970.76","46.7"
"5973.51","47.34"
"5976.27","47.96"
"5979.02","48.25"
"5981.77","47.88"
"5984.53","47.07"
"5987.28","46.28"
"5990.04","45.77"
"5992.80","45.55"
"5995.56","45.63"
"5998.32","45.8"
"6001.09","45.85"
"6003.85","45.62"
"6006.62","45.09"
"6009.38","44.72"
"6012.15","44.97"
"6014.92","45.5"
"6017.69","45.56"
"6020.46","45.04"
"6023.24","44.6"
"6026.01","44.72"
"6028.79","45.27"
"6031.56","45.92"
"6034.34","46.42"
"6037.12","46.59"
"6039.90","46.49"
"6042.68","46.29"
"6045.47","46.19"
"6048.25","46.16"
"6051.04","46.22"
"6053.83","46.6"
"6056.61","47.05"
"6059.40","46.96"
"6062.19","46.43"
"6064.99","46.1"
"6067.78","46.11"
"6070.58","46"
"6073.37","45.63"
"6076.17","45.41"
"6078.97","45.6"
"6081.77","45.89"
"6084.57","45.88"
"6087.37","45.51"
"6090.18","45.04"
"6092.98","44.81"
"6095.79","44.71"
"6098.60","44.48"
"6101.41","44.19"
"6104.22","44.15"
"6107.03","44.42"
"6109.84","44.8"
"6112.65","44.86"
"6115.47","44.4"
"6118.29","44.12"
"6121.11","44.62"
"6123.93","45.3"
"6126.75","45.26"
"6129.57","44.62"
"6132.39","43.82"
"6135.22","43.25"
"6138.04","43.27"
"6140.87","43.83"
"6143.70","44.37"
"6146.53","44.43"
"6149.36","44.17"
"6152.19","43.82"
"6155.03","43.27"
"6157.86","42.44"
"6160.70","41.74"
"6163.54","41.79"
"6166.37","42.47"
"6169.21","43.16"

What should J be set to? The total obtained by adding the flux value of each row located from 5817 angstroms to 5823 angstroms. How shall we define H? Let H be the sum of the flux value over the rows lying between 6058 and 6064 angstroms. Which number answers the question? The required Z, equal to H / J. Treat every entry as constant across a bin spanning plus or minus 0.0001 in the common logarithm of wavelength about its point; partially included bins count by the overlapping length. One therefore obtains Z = 0.97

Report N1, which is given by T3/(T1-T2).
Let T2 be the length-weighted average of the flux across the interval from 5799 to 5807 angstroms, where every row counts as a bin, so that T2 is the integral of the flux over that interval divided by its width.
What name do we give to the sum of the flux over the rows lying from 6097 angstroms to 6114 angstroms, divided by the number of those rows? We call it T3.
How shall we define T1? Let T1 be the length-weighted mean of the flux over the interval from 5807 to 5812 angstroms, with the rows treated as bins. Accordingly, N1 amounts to -101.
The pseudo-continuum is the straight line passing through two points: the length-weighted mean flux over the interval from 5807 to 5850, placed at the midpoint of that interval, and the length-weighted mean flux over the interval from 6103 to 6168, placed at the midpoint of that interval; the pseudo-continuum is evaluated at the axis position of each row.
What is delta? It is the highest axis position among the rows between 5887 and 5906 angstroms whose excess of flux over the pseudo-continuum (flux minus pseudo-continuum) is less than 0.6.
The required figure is 5905.14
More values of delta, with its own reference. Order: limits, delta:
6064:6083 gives 6076.17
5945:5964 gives 5962.52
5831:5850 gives 5848.30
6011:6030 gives 6028.79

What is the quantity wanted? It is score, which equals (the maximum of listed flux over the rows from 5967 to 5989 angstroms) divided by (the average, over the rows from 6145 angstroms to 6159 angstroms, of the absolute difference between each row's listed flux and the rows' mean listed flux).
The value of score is 78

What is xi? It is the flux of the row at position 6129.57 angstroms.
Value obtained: 44.62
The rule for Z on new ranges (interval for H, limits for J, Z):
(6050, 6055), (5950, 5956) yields 1.00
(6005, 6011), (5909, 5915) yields 0.95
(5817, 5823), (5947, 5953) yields 1.04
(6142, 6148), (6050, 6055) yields 0.96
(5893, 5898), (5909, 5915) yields 0.94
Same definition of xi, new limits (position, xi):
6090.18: 45.04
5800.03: 48.82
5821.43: 48.63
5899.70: 45.21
